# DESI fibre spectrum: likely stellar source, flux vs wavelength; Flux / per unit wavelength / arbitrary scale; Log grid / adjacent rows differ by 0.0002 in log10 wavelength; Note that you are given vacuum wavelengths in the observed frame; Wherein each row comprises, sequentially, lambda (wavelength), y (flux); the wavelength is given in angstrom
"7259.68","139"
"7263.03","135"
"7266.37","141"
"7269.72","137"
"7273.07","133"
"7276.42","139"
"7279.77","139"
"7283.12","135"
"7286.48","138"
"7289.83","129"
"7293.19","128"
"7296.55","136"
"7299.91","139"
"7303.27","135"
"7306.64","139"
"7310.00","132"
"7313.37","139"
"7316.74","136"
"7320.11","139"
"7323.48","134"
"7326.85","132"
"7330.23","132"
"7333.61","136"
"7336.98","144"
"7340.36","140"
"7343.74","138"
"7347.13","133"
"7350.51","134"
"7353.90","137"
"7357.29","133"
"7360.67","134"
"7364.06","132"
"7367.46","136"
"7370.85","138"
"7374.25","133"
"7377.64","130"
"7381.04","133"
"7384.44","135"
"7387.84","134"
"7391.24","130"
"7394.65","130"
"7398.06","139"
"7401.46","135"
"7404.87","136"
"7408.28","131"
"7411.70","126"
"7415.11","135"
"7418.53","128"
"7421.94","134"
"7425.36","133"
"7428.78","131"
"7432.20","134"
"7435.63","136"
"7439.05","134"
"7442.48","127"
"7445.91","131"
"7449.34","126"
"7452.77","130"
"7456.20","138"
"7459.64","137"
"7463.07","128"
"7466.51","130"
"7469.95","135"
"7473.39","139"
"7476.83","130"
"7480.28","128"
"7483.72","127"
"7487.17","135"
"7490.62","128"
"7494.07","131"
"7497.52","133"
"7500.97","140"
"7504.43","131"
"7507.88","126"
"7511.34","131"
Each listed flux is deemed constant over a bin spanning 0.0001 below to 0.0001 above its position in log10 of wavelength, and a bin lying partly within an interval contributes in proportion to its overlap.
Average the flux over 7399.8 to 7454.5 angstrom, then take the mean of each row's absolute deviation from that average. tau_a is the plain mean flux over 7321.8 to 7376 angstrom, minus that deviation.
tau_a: 132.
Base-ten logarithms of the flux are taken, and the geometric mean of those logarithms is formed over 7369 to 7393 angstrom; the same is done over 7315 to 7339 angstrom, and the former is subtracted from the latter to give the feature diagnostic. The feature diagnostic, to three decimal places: 0.009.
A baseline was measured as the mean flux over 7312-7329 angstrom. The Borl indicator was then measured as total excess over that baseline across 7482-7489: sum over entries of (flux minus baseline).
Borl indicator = -10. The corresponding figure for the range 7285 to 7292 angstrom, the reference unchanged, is -5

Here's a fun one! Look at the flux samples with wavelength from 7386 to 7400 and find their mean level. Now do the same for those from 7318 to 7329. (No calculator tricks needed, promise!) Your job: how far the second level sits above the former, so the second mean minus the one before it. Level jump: 2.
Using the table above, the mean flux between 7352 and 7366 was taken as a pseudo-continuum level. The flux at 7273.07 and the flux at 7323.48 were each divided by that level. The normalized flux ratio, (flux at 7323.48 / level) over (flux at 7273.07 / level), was 1.01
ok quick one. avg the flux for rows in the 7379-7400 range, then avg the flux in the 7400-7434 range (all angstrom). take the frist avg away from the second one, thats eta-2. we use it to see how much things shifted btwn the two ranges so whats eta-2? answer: -1.20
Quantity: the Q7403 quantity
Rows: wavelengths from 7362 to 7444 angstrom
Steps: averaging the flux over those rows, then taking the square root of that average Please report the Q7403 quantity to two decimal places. 11.53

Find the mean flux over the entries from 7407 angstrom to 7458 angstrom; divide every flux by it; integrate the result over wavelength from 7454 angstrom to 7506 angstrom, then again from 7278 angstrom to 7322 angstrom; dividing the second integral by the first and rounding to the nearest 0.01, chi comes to 0.87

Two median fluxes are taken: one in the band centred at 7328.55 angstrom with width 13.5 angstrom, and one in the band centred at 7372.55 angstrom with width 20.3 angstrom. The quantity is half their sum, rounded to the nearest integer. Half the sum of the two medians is 133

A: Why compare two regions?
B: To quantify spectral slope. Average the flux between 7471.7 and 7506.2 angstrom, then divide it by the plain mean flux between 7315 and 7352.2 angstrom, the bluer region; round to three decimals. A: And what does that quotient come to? 0.971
